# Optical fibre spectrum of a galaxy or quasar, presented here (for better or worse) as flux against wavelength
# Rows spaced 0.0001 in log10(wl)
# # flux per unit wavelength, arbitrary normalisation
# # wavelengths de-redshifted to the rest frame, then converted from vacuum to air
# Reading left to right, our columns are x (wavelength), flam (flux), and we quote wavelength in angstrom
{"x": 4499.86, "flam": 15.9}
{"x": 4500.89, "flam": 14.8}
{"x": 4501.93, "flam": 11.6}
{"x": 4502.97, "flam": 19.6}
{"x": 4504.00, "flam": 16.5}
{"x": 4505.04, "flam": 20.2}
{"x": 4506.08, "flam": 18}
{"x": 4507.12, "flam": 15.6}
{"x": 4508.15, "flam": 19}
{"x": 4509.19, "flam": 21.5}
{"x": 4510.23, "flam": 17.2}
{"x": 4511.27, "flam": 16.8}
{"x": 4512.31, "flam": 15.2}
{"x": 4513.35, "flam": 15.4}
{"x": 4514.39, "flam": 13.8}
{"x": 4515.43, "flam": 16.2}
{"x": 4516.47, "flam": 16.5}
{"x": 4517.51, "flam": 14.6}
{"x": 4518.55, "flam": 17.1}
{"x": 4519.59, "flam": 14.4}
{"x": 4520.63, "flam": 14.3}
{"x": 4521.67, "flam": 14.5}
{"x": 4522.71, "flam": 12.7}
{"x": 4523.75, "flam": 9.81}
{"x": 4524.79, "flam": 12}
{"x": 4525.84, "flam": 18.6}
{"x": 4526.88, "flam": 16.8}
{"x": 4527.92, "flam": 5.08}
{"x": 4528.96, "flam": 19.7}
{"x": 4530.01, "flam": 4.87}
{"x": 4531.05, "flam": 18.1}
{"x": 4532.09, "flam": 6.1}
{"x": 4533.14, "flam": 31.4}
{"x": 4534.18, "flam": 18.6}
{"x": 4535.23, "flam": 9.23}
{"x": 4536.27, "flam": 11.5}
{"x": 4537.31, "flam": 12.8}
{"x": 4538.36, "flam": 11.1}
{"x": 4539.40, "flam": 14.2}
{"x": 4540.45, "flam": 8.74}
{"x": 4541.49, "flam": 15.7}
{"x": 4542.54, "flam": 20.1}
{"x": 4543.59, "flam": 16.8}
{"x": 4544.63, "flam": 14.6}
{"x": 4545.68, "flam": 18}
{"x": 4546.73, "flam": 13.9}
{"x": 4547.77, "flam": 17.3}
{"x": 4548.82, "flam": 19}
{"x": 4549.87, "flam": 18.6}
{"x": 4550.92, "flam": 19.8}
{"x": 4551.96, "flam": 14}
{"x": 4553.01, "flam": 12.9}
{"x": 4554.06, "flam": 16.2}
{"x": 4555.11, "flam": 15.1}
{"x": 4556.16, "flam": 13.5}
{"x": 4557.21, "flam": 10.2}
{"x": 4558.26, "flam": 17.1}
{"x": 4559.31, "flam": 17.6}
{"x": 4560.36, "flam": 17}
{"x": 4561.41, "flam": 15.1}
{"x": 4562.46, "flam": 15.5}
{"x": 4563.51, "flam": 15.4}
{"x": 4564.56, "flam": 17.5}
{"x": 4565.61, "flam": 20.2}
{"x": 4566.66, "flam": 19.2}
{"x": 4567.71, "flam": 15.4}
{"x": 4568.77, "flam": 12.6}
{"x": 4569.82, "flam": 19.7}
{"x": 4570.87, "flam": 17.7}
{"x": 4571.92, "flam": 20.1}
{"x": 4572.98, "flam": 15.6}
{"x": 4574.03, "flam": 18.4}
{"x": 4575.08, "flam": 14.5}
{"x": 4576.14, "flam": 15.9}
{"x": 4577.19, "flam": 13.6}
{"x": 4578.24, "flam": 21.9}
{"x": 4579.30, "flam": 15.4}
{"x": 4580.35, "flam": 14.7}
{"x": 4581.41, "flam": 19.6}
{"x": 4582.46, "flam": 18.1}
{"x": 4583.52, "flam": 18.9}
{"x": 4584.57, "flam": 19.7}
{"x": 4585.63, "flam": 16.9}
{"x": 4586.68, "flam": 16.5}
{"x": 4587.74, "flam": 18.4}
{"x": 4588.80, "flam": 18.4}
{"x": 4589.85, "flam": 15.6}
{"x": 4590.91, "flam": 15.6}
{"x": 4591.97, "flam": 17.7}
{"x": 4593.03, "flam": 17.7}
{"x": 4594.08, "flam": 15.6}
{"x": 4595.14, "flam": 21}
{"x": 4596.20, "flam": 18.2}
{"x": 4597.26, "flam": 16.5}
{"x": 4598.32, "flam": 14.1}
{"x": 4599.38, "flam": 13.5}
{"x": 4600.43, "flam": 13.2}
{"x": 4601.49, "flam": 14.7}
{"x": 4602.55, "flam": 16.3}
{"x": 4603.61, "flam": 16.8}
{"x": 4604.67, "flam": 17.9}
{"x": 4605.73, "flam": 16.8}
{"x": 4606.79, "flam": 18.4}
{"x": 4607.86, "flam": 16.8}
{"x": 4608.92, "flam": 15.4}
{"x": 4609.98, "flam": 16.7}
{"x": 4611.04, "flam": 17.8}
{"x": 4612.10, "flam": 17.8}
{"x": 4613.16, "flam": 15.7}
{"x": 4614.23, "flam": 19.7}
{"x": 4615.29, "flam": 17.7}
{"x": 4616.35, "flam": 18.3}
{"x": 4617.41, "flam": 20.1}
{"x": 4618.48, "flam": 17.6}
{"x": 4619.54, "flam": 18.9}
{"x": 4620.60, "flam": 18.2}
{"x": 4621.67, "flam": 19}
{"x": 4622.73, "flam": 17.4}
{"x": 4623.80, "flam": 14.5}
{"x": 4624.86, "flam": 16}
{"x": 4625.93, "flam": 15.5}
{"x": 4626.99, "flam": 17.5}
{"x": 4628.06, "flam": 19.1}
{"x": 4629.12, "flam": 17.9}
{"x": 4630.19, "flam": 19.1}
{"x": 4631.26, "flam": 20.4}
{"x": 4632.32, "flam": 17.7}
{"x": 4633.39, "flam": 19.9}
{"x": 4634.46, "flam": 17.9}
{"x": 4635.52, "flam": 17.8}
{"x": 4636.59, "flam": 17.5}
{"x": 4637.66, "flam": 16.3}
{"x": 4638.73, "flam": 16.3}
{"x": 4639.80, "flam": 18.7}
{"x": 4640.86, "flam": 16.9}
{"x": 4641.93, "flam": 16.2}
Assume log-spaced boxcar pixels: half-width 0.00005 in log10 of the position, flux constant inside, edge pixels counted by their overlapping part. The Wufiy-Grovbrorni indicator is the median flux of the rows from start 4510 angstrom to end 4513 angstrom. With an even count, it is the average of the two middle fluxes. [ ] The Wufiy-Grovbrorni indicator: 16.8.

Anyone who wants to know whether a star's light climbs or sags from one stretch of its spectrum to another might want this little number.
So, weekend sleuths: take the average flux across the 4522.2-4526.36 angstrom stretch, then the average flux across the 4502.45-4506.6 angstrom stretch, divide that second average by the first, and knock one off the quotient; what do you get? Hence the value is 0.40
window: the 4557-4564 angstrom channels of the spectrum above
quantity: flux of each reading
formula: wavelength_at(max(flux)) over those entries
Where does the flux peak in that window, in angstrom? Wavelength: 4559.31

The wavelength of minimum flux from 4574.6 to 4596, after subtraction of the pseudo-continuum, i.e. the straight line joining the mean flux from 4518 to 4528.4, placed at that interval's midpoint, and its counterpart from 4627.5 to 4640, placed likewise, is 4577.19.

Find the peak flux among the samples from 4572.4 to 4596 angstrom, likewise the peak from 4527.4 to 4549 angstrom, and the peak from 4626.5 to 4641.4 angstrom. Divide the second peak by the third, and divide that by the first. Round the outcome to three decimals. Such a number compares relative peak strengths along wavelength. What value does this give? 0.070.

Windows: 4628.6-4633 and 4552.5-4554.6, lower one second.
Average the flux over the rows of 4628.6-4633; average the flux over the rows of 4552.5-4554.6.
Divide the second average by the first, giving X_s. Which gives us 0.77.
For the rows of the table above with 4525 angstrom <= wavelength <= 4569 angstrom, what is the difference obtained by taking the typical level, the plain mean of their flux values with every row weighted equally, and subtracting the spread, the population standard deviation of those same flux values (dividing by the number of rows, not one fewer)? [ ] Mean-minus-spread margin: 11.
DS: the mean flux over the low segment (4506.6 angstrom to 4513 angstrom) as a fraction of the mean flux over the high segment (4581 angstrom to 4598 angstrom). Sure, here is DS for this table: 0.987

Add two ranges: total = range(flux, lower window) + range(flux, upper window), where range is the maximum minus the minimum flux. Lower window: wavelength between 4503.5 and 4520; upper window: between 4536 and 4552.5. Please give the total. 19.1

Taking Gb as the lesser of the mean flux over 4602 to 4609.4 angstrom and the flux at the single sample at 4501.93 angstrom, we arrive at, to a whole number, 12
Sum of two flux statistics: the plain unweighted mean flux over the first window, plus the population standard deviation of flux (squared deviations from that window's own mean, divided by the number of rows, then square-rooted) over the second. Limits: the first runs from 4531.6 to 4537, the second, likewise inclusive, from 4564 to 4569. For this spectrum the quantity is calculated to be 18.1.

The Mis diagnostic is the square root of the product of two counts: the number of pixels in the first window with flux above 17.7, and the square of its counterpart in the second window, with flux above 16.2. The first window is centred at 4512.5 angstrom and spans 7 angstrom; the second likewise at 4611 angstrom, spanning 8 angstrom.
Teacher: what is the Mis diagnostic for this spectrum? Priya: 5.0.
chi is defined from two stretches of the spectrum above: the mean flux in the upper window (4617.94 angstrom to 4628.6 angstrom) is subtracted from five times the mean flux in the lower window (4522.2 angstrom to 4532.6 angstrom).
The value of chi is 45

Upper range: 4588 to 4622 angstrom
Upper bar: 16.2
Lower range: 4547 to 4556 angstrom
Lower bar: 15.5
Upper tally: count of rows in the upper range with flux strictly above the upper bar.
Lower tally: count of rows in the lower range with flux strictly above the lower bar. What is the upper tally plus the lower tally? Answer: 28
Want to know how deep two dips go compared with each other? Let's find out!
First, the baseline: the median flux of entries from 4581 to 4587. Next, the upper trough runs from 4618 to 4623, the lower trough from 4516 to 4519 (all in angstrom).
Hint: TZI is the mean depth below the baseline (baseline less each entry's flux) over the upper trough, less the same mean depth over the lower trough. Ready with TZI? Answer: -2.2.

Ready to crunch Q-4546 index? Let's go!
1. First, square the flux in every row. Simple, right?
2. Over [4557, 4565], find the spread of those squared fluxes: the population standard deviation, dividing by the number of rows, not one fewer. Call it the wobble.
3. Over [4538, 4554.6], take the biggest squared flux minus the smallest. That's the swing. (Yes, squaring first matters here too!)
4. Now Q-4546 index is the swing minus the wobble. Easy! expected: 264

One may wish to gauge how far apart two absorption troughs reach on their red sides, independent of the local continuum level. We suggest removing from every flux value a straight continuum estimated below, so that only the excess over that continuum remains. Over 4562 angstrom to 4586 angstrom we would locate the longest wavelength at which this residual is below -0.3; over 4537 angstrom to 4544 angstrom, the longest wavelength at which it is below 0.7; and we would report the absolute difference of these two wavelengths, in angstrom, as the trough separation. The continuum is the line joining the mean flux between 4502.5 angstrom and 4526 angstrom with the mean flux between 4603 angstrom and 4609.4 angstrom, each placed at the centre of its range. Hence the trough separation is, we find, 36.8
